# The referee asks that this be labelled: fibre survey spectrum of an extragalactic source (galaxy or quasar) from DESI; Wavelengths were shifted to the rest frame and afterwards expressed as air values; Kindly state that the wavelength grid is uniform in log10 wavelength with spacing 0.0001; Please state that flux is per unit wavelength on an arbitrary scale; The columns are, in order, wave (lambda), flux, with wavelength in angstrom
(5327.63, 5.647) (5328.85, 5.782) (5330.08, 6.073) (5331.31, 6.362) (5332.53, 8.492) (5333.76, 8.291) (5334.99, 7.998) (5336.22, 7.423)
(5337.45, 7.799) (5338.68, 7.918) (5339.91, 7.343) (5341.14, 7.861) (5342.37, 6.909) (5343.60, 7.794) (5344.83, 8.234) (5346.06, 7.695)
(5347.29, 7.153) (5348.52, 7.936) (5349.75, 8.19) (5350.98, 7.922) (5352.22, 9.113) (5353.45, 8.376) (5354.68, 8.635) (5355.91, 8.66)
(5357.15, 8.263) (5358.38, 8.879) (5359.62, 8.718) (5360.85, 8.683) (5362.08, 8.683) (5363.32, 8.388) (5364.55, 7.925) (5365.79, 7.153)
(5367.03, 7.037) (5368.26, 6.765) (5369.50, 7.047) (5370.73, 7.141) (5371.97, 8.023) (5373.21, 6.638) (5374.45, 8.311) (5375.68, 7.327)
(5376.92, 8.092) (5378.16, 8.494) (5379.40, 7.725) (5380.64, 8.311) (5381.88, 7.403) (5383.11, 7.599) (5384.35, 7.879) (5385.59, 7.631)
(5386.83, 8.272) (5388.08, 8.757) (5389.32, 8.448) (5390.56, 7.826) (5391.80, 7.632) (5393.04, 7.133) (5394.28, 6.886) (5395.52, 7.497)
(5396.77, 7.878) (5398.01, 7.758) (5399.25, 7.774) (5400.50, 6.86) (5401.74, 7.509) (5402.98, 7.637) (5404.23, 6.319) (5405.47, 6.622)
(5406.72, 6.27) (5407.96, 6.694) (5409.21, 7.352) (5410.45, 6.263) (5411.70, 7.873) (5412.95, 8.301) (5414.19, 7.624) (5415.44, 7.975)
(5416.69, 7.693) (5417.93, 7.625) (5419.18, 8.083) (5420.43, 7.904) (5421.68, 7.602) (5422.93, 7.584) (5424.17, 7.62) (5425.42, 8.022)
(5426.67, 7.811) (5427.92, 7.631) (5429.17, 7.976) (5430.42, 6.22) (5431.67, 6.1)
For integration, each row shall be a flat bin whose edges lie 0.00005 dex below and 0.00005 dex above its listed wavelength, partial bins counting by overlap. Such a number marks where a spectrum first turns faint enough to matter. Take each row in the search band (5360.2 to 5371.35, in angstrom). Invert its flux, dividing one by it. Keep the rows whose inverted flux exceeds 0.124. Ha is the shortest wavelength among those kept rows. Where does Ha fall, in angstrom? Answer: 5364.55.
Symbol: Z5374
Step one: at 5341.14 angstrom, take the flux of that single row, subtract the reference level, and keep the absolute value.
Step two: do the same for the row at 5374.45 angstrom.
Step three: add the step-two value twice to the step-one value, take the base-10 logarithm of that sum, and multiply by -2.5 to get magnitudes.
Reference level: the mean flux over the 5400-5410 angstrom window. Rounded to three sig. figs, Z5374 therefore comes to -1.44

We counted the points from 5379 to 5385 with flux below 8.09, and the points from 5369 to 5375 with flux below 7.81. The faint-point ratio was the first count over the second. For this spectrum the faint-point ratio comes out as 1.3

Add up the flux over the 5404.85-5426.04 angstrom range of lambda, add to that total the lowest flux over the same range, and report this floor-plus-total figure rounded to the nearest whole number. 133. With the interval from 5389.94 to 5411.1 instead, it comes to 128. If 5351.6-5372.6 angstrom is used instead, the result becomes 144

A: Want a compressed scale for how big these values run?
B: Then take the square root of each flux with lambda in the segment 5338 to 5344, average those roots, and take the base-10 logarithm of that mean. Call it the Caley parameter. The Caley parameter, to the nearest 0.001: 0.439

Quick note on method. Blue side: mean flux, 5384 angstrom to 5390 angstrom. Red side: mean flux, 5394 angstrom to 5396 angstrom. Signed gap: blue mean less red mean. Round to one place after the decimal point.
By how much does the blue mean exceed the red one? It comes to 1.0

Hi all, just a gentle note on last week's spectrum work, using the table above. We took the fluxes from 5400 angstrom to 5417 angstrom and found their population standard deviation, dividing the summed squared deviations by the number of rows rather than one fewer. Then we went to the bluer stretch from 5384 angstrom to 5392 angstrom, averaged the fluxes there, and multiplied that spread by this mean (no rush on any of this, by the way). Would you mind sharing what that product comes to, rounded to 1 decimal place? 5.4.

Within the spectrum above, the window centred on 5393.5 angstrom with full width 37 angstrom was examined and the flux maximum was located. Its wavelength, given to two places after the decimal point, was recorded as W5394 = 5388.08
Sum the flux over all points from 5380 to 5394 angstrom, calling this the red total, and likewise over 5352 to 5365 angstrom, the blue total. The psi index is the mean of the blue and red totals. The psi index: 91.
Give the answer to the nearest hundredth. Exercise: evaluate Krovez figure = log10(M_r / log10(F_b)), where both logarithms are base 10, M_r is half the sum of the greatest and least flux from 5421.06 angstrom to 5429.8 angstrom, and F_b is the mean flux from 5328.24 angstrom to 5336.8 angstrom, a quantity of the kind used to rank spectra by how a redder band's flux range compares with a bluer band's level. 0.96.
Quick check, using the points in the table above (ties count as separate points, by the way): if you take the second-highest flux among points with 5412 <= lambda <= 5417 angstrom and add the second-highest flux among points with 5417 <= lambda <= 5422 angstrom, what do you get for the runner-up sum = 15.9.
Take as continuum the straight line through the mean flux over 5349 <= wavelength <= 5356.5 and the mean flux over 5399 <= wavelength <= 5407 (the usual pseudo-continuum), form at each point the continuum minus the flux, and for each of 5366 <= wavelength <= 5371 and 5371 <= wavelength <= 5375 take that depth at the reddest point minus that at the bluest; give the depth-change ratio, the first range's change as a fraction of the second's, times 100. 59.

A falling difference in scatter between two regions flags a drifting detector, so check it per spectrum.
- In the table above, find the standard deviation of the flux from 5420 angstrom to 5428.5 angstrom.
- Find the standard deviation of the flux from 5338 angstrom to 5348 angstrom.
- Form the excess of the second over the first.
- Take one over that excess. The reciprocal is 4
